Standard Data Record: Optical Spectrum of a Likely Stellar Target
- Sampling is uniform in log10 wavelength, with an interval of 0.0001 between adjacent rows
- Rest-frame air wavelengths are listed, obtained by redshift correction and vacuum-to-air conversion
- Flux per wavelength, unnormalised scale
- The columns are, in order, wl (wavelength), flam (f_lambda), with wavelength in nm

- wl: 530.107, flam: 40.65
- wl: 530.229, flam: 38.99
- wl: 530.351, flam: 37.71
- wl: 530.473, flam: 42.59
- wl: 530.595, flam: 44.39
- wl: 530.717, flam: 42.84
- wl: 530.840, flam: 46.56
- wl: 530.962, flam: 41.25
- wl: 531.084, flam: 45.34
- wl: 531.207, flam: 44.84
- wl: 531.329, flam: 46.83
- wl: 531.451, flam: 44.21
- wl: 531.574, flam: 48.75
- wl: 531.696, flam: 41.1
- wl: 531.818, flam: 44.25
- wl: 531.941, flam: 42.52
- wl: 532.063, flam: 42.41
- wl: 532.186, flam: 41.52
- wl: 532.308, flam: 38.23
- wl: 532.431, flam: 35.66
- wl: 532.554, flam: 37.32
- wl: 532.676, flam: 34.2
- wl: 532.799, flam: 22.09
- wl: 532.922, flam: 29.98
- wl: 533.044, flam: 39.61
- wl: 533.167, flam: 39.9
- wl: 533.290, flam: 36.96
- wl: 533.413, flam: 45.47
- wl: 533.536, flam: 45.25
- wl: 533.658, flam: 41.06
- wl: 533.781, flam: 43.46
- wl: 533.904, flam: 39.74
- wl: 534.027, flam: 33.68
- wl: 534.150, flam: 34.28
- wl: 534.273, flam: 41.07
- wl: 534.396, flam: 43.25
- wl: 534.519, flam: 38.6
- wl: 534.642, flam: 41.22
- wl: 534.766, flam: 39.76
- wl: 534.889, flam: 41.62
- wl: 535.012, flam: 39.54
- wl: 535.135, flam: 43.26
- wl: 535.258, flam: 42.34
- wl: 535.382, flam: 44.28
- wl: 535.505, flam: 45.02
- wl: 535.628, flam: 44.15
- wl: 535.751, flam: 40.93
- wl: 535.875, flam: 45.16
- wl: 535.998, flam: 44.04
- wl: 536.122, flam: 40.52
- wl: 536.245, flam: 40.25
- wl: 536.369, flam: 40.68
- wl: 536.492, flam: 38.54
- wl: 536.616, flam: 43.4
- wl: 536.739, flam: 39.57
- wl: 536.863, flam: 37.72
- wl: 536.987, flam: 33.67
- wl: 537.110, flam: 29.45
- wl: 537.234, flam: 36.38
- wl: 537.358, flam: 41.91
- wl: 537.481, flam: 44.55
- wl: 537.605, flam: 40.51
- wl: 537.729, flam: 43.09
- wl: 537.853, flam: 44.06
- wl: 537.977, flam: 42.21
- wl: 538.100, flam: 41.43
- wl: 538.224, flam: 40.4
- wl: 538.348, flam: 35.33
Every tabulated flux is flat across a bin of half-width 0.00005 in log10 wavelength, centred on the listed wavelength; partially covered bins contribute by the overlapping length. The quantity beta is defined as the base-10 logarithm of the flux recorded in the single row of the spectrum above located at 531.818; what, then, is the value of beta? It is 1.65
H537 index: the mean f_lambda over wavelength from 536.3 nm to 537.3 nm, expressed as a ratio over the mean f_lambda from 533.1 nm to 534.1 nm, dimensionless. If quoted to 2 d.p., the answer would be 0.92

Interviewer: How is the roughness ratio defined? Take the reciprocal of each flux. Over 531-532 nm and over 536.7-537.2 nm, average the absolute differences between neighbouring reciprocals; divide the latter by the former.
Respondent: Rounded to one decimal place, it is 1.8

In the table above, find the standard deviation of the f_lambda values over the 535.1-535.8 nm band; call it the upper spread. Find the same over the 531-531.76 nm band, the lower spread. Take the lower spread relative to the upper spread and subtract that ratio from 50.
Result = 48.3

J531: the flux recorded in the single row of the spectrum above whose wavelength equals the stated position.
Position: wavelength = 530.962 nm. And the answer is 41.25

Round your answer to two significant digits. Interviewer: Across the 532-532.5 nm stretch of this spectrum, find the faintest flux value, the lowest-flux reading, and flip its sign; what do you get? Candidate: -36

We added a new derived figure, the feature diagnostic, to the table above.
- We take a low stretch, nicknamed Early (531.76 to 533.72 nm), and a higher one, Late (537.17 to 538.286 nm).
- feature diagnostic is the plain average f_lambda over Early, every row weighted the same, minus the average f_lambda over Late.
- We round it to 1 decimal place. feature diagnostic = -3.1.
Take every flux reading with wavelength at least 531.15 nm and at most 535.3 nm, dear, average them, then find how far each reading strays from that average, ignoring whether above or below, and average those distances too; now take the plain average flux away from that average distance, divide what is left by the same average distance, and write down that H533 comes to -10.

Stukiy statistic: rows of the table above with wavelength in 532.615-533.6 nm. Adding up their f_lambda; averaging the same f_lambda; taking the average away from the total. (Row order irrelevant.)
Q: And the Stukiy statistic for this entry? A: 257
